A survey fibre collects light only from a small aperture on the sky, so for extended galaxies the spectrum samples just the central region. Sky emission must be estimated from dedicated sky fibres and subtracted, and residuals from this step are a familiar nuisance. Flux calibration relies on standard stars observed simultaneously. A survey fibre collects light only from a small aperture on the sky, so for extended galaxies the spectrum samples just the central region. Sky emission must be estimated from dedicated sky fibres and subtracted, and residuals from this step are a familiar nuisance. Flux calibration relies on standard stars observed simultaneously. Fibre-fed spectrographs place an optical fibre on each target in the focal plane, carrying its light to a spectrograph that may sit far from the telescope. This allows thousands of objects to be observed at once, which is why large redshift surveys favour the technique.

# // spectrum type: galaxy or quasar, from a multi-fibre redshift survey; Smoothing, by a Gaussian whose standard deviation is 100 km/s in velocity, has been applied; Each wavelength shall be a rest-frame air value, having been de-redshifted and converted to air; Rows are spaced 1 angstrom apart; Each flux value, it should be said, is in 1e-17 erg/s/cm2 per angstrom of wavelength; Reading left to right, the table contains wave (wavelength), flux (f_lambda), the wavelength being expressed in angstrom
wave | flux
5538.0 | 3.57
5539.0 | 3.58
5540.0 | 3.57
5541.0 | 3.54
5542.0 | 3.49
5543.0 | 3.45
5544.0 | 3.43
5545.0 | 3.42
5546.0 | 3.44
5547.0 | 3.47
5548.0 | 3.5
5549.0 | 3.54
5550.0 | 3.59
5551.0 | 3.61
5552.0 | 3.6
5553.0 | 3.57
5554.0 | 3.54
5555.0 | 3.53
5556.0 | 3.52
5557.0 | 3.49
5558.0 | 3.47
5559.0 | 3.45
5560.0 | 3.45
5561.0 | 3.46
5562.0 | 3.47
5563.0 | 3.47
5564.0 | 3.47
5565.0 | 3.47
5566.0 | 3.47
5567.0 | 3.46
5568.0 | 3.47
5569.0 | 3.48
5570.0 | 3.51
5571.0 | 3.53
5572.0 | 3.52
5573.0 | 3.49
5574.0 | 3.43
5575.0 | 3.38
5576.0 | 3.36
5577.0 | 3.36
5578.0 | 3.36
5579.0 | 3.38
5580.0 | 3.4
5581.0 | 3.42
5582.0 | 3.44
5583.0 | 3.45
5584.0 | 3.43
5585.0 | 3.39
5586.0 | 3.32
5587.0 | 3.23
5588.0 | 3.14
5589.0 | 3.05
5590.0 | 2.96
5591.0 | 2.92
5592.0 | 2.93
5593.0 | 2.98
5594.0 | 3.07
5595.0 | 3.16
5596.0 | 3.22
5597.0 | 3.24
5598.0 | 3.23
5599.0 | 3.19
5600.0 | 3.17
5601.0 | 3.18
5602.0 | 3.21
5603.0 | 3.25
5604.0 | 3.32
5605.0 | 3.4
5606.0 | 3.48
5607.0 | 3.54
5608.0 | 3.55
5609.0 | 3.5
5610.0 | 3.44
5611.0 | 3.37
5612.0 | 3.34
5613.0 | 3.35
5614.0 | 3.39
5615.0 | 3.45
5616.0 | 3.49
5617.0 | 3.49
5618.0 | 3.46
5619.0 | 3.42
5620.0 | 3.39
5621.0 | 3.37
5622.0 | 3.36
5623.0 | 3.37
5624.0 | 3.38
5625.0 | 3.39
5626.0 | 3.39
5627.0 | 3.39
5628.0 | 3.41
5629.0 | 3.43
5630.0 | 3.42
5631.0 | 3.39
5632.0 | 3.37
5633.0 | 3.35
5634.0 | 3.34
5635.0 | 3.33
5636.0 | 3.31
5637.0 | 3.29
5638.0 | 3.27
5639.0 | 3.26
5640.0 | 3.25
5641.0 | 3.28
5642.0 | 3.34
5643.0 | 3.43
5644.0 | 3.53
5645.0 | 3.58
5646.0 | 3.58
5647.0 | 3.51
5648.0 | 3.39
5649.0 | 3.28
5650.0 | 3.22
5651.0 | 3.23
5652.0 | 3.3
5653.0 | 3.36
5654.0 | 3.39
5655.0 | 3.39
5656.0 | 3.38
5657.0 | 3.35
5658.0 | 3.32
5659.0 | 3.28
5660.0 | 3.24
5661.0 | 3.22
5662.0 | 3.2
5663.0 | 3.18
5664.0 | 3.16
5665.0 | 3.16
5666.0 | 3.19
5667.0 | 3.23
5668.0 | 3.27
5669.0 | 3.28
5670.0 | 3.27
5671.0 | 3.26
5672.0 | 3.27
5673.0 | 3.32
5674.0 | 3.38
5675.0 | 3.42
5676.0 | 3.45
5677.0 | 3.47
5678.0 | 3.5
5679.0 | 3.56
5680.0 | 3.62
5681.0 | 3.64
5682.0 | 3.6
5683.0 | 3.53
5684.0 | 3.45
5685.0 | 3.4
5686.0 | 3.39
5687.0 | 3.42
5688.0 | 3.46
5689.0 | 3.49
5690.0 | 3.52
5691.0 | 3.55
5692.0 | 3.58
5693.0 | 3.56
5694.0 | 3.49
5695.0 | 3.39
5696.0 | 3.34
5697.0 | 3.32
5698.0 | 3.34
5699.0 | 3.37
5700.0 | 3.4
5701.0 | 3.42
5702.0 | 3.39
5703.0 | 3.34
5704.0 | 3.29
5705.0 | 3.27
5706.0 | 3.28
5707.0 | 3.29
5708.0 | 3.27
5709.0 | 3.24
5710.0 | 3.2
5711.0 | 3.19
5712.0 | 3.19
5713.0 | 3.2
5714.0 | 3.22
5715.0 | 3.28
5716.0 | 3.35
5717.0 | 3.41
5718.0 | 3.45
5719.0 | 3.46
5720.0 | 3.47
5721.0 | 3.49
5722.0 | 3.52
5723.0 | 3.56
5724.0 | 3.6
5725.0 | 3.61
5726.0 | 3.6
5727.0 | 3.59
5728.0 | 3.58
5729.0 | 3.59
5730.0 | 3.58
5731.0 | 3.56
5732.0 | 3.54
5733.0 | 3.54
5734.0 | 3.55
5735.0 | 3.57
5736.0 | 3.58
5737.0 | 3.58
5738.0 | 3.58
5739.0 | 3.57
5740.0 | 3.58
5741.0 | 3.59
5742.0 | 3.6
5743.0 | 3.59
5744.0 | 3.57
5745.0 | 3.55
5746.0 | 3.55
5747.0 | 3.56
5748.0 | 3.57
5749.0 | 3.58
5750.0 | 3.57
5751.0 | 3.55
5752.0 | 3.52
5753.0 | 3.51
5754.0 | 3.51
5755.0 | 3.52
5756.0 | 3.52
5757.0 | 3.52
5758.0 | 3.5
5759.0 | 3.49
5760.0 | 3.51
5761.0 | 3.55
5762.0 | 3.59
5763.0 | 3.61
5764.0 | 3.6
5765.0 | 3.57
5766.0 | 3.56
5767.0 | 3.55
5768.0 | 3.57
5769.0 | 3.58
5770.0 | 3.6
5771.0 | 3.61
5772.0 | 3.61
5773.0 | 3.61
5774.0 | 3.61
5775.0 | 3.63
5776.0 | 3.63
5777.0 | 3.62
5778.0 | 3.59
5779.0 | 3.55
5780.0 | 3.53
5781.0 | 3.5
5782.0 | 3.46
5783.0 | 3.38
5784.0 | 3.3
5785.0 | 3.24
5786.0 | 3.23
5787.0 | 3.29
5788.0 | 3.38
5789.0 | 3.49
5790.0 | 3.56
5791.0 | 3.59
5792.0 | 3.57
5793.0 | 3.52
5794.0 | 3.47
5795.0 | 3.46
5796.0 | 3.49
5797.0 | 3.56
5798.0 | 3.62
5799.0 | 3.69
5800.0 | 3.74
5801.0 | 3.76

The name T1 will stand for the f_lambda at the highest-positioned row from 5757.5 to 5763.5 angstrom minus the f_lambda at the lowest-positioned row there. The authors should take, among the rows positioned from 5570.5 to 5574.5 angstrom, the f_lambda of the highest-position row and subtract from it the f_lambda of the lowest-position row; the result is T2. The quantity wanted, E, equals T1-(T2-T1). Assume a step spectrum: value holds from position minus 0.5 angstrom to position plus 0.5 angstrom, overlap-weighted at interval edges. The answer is 0.32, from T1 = 0.11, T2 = -0.10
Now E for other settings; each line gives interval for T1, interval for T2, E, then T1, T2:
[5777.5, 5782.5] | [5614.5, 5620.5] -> -0.20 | -0.13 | -0.06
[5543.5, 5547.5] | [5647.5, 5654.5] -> 0.08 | 0.04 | 0.00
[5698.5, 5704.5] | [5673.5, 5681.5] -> -0.42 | -0.08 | 0.26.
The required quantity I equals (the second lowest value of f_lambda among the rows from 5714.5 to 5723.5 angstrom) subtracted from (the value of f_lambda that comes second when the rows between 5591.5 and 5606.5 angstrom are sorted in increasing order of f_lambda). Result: -0.37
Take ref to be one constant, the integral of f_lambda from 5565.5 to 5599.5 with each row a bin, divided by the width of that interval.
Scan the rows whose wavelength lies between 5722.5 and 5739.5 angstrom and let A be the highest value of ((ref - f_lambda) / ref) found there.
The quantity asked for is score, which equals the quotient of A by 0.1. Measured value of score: -0.71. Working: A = -0.07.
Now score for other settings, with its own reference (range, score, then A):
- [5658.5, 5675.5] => 0.44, 0.04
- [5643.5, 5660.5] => 0.26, 0.03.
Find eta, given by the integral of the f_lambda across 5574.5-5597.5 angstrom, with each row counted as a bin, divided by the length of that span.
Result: 3.24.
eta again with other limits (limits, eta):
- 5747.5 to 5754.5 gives 3.54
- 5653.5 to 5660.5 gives 3.34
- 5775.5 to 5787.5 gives 3.44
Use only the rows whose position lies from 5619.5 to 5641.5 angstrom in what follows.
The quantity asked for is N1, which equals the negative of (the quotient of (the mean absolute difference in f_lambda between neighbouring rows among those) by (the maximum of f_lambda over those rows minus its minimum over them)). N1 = -0.08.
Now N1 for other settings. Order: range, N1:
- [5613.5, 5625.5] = -0.18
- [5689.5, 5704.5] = -0.14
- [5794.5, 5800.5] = -0.20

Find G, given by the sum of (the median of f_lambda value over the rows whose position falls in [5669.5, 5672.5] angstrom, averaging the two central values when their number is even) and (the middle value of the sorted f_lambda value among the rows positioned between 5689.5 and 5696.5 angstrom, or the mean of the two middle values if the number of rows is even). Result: 6.79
